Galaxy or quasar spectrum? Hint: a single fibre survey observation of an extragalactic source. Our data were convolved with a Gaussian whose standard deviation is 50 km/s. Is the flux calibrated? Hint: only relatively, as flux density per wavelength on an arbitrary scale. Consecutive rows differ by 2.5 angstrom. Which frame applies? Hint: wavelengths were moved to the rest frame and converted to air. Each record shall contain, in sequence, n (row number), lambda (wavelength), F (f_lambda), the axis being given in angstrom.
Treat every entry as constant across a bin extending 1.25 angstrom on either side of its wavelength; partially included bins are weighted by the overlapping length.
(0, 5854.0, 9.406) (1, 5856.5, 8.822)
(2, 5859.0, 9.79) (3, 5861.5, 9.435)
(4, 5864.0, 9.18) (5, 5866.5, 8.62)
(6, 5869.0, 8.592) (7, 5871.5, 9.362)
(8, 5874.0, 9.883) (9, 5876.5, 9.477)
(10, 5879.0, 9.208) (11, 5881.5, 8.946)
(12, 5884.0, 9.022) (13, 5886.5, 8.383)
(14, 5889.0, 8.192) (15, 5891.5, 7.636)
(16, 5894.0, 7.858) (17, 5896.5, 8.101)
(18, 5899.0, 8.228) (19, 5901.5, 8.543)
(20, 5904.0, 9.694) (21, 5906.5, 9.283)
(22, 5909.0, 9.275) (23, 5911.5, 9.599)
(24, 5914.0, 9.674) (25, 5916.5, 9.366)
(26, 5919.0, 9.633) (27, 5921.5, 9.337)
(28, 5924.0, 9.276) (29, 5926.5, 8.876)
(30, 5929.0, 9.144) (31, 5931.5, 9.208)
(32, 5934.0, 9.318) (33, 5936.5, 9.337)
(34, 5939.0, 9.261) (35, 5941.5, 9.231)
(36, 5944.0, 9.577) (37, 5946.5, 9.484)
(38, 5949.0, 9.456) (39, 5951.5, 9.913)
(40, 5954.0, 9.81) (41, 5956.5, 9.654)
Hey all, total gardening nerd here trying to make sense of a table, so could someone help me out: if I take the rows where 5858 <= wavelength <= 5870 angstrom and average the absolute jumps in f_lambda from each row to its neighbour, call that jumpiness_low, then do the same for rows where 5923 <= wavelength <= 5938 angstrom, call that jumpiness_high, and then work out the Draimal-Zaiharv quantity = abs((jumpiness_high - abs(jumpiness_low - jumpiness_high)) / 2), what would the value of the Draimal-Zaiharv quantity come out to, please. 0.02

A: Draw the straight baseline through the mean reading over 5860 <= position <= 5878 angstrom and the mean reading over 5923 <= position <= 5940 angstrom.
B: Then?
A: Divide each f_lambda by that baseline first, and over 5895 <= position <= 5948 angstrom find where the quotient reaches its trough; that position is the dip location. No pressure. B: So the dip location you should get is 5896.5 angstrom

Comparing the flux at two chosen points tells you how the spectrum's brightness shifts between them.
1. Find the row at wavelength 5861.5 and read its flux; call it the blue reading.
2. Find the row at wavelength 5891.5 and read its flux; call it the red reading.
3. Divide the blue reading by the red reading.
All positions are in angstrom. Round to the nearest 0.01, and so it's 1.24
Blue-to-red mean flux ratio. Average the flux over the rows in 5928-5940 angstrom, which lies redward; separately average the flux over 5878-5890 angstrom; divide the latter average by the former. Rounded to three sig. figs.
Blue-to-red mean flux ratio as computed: 0.946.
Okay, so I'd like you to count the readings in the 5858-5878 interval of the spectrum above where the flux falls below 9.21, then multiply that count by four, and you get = 12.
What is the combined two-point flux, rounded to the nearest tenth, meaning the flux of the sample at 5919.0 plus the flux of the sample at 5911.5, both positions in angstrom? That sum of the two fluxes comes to 19.2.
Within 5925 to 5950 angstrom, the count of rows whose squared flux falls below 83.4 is 1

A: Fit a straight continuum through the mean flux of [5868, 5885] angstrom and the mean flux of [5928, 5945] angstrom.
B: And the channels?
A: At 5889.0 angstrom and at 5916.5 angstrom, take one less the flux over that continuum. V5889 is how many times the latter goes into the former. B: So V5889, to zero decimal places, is -11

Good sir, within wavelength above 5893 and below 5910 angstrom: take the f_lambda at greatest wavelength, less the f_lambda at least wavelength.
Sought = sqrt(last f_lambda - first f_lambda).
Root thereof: 1.2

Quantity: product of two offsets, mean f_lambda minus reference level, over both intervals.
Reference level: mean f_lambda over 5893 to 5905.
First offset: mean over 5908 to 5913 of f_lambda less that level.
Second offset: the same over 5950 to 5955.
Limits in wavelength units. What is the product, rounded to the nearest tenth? 1.3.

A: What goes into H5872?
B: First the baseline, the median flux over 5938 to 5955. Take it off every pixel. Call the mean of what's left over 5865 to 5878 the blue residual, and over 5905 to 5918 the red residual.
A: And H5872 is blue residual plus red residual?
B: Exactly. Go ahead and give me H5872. -0.3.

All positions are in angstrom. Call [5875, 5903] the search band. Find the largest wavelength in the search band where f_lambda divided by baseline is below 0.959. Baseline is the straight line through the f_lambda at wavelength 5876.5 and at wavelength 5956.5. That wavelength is 5901.5 angstrom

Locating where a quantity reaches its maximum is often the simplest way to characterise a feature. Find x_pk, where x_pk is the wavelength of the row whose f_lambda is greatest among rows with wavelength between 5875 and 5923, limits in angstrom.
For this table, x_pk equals 5904.0 angstrom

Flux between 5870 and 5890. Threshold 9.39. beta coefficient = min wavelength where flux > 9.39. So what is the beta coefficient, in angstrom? 5874.0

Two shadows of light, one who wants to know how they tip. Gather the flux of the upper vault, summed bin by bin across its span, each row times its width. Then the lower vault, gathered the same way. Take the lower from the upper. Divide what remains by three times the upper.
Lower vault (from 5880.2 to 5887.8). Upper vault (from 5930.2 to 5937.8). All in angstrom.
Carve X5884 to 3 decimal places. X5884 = 0.018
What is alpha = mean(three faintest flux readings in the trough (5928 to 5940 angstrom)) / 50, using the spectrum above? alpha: 0.184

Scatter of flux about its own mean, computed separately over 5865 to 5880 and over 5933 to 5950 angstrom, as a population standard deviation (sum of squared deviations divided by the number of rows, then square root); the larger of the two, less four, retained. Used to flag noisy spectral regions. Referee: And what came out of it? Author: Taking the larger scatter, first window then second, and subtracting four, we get -3.54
